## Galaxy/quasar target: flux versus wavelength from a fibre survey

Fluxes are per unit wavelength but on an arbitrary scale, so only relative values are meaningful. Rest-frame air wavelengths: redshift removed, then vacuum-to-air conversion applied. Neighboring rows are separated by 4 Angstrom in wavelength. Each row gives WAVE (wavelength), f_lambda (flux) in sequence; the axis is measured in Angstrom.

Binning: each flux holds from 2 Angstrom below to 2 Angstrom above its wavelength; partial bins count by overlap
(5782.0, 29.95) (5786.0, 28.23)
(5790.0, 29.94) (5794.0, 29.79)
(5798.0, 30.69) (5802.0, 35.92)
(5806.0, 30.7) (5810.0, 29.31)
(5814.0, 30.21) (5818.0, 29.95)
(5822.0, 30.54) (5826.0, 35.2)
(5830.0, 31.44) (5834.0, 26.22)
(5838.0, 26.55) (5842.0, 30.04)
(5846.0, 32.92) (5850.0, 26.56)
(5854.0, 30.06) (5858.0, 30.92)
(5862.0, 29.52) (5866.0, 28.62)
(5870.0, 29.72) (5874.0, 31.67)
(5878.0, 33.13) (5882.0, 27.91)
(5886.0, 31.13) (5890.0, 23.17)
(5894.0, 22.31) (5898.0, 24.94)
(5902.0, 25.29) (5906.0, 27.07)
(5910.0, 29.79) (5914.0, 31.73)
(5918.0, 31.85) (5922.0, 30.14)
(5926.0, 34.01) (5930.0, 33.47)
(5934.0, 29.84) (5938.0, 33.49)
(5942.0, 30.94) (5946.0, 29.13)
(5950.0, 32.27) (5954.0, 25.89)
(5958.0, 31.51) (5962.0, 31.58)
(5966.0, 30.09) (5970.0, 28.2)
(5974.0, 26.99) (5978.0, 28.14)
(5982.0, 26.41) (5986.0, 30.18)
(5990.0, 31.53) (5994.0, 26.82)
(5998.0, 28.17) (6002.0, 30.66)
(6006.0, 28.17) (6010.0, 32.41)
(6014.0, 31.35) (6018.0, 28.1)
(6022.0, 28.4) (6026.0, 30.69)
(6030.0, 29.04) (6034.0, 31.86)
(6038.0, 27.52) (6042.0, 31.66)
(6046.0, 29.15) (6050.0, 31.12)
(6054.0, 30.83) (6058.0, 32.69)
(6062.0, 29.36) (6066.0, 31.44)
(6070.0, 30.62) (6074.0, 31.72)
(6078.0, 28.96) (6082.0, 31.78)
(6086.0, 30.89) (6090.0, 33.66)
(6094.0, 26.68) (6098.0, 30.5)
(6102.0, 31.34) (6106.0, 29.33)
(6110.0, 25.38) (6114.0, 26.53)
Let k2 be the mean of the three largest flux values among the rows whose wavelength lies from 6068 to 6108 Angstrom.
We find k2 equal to 32.4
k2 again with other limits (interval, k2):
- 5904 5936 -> 33.1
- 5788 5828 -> 33.9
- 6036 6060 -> 31.8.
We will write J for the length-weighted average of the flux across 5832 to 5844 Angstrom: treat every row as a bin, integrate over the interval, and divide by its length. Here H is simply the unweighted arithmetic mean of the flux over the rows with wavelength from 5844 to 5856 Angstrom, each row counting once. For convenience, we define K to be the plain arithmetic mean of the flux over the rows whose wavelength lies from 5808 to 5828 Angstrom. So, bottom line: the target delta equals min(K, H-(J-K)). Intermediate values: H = 29.8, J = 27.6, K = 31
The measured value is 31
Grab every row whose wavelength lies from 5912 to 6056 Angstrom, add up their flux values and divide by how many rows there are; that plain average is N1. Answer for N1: 30.1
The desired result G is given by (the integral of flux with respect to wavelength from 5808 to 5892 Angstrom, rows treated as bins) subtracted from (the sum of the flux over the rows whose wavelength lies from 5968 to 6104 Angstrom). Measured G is -1482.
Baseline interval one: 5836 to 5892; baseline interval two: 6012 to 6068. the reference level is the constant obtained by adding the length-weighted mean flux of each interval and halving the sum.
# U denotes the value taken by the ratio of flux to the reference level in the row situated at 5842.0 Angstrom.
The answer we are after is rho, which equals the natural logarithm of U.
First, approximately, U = 1.01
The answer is 0.01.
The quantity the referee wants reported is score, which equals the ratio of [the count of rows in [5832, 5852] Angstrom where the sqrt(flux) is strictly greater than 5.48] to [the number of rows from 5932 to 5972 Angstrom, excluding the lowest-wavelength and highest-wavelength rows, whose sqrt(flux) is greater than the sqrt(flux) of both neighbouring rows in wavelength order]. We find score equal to 0.67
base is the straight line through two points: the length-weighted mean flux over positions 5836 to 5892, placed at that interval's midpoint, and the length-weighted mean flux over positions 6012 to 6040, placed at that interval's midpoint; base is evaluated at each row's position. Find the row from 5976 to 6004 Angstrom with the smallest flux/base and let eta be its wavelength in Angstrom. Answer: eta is 5982.0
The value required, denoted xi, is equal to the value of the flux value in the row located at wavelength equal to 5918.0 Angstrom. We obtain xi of 31.85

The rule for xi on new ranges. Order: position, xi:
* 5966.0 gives 30.09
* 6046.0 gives 29.15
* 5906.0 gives 27.07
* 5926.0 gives 34.01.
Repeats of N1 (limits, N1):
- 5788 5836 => 30.8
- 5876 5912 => 27.2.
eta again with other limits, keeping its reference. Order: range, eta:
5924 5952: 5946.0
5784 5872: 5834.0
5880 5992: 5894.0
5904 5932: 5906.0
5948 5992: 5954.0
